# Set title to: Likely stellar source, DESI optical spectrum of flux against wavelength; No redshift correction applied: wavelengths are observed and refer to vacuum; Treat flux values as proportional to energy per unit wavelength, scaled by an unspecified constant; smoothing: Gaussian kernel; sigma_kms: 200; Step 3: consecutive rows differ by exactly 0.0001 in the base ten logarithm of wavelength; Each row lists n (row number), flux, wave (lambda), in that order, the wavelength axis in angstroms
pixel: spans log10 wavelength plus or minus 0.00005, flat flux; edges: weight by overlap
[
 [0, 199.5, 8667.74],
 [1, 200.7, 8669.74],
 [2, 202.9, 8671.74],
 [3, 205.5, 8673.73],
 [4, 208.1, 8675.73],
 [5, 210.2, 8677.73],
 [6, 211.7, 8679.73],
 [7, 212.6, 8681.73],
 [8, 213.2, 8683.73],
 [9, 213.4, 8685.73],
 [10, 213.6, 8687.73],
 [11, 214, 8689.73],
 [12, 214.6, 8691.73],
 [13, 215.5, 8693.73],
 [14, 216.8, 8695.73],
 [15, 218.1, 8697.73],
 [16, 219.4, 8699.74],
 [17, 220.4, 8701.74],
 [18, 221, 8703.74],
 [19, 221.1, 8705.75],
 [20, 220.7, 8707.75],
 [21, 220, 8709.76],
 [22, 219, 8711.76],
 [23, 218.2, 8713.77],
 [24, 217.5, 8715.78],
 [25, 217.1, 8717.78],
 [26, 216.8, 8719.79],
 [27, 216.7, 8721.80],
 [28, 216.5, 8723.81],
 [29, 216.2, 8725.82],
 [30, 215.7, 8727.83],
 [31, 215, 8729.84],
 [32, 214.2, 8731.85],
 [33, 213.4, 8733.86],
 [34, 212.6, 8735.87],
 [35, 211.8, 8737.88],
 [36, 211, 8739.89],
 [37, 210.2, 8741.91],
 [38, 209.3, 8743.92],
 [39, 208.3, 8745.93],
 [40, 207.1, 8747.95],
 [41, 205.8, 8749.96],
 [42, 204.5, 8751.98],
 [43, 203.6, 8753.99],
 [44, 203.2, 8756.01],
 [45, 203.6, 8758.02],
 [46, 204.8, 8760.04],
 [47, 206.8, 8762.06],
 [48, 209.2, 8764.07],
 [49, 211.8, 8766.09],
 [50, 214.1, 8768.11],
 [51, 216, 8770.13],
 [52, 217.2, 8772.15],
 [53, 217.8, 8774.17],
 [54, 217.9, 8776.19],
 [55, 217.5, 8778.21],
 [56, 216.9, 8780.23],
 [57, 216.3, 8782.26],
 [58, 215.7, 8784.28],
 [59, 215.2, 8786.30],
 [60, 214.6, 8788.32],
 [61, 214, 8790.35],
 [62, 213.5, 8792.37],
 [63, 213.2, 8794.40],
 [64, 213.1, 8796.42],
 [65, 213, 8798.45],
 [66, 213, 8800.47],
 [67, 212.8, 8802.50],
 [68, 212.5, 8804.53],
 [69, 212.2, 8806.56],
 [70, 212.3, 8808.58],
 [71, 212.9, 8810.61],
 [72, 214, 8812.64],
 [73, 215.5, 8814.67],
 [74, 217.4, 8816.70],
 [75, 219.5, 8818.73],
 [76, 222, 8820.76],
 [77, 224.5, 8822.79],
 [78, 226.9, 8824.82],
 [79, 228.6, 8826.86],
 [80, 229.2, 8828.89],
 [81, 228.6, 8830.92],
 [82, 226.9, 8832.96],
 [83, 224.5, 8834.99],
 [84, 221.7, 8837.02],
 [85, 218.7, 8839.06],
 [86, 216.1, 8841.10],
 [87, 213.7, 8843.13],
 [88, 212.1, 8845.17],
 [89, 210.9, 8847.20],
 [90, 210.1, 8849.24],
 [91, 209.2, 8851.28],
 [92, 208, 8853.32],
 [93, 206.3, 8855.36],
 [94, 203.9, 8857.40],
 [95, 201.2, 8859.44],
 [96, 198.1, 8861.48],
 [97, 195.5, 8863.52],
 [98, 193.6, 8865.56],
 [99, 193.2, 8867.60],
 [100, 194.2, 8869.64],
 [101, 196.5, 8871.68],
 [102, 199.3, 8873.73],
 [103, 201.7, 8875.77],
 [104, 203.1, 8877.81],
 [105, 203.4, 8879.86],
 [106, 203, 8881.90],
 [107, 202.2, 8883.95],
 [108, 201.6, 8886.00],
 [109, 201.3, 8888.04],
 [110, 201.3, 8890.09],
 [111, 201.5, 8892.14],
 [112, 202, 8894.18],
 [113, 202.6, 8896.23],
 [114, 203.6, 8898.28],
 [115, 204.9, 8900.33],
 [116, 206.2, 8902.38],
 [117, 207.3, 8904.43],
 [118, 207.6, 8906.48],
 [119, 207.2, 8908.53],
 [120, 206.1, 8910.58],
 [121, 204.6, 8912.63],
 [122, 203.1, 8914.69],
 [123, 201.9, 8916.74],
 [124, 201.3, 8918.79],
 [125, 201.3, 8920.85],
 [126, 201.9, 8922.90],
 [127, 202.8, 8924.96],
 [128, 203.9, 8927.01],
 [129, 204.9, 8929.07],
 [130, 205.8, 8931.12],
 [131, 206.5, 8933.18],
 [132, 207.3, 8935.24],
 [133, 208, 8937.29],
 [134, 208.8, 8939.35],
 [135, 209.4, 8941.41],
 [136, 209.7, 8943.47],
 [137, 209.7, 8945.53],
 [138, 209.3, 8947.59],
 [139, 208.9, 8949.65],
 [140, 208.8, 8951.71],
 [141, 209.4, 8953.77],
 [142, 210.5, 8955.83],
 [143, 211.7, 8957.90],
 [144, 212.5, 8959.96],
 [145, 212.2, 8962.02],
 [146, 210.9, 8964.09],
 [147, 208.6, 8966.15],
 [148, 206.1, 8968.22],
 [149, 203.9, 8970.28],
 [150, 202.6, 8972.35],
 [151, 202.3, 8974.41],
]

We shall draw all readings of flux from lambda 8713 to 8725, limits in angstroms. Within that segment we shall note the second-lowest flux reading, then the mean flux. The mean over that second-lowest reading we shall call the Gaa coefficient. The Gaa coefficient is 1.00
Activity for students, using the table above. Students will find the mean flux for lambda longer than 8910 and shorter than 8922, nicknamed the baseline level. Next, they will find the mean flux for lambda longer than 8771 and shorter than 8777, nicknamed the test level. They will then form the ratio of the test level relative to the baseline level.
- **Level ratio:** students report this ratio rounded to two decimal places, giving 1.07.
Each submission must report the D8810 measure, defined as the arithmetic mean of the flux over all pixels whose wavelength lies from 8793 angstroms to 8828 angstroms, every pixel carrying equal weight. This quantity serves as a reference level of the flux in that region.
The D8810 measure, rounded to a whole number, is 217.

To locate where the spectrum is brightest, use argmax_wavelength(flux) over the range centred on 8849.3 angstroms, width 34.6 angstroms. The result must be 8832.96 angstroms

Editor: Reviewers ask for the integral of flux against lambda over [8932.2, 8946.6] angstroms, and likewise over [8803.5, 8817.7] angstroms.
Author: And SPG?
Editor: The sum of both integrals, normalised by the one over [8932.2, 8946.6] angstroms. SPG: 2.01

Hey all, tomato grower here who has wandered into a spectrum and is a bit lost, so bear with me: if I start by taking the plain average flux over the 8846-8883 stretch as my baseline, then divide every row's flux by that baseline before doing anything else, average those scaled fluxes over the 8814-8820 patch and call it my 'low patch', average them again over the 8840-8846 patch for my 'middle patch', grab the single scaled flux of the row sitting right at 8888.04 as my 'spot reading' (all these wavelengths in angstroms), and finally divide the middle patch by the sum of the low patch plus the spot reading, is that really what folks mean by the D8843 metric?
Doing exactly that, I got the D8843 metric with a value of 0.511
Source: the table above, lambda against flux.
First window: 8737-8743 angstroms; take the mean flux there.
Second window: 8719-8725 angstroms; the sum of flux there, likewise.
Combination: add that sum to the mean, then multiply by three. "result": 2583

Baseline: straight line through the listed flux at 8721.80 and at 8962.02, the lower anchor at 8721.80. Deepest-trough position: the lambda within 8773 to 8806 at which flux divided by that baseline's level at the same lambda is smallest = 8804.53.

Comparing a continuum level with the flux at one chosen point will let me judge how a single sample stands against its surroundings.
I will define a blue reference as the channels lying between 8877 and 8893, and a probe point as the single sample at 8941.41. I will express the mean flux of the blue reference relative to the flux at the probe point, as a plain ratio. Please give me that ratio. 0.965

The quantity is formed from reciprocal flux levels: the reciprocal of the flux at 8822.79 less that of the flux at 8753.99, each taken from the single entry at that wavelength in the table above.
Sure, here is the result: -0.0005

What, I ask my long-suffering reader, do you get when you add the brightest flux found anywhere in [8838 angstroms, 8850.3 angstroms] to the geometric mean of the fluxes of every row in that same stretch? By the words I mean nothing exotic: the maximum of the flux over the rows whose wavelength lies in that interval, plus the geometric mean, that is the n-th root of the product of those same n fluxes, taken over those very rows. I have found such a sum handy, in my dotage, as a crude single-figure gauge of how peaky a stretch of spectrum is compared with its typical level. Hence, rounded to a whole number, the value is 432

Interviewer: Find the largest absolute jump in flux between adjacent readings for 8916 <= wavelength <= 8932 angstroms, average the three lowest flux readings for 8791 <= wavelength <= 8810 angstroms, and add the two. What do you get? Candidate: 213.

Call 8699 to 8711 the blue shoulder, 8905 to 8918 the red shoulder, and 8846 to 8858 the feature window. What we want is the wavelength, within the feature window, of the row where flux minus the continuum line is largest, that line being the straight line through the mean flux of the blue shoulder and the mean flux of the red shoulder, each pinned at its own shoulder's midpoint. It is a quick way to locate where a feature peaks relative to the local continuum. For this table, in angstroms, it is 8847.20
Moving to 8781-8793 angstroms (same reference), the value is 8782.26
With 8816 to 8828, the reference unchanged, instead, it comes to 8826.86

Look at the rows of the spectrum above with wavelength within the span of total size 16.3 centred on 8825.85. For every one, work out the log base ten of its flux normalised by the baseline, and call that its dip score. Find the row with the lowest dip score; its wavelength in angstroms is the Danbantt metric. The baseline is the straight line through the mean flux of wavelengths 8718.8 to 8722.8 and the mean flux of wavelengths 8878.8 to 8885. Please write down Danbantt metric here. 8818.73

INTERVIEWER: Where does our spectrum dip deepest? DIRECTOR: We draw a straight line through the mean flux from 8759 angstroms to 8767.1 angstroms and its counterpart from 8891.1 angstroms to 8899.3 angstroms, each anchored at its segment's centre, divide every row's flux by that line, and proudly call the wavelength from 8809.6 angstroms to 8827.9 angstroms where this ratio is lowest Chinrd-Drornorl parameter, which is 8810.61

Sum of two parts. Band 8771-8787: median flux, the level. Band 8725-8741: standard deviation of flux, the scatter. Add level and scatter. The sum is 219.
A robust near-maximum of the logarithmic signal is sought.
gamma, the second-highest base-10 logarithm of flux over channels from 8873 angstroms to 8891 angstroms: 2.31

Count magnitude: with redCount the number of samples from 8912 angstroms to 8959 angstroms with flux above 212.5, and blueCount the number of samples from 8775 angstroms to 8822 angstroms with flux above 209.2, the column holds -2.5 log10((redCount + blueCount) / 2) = -2.65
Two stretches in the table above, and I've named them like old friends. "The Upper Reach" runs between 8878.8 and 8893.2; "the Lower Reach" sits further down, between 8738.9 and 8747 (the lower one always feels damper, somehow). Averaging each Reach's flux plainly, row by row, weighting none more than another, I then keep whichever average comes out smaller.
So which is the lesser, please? 202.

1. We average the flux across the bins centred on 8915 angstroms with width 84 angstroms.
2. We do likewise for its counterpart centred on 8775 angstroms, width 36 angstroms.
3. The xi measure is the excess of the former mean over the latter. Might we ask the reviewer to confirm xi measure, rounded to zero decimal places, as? -9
